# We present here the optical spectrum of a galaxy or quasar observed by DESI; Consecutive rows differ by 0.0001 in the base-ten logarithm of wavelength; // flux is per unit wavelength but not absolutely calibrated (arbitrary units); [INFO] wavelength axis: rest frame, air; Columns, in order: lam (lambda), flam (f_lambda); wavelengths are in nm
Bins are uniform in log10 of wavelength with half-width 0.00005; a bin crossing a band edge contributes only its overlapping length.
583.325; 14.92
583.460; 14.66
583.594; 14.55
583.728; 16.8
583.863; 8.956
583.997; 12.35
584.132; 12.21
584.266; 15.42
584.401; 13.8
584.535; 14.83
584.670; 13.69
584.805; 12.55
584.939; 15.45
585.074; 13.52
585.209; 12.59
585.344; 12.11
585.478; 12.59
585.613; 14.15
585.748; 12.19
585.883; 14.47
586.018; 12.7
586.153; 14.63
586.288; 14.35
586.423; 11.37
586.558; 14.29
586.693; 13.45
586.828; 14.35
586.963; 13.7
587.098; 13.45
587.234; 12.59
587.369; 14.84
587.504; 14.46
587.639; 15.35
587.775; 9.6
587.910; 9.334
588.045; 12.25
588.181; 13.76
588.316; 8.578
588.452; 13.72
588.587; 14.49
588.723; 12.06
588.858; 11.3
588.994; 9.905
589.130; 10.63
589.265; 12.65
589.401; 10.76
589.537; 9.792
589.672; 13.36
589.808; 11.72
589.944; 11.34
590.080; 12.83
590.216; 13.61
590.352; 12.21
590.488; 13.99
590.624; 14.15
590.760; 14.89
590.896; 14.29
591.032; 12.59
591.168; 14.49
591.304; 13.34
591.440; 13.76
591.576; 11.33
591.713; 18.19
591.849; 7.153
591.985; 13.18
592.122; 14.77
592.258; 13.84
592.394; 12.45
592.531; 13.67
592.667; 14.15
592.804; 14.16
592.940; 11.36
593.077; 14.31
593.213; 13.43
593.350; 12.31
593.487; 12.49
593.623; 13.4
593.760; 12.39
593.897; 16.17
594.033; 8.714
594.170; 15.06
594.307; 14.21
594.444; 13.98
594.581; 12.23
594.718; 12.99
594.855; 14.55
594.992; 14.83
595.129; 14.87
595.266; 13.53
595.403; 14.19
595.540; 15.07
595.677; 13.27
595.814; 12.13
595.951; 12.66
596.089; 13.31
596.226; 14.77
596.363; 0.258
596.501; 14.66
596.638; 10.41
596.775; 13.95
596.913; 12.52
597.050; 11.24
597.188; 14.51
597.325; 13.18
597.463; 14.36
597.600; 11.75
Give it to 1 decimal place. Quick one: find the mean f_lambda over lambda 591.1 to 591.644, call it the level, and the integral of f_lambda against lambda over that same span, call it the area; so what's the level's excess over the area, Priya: 6.0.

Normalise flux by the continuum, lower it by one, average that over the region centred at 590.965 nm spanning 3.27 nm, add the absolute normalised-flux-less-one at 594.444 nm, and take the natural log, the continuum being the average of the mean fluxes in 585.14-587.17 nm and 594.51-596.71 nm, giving -2.7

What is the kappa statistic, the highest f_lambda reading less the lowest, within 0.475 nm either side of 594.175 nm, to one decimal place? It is 7.5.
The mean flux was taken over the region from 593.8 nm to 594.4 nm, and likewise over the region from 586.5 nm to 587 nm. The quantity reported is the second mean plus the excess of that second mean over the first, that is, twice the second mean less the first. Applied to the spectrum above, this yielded 14.4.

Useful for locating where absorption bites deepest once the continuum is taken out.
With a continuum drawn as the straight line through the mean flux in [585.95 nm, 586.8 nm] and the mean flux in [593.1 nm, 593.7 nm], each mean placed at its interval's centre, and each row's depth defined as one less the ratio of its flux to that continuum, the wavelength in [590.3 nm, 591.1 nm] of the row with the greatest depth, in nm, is 590.352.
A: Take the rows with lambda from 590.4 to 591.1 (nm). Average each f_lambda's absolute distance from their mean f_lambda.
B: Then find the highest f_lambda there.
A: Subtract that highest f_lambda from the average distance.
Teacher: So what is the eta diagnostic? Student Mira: -14.3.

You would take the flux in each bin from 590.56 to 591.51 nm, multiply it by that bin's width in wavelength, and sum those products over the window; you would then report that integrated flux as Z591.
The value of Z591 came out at 13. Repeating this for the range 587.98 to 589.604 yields 19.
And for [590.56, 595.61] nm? 68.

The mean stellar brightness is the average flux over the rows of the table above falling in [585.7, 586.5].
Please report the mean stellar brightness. 13.3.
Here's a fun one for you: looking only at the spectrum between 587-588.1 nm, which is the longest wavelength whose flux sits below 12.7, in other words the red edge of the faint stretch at 588.045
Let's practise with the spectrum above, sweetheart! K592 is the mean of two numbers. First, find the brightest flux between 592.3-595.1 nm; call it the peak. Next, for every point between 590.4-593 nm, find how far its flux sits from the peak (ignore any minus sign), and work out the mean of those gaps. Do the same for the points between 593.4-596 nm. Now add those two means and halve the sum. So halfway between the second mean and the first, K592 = 2.79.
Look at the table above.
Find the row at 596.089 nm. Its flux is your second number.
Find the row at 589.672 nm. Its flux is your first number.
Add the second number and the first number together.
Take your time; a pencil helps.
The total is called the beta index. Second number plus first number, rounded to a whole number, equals 27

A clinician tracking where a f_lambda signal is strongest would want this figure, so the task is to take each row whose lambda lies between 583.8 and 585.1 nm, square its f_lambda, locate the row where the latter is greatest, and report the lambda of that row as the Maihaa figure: 584.939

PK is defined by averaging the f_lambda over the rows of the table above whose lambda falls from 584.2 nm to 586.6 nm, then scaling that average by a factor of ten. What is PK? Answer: 136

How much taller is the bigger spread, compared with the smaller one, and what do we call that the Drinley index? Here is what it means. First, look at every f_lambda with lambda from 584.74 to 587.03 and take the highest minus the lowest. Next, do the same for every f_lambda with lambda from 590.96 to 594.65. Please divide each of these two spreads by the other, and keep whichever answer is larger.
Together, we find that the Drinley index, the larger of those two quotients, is 2.7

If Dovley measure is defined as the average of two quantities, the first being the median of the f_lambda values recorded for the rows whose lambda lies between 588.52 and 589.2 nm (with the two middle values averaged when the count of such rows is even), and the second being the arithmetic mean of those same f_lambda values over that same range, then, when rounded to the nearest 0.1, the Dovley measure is 11.5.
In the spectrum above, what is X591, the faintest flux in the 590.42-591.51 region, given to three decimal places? 12.590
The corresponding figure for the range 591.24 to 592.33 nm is 7.153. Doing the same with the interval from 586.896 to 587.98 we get 9.334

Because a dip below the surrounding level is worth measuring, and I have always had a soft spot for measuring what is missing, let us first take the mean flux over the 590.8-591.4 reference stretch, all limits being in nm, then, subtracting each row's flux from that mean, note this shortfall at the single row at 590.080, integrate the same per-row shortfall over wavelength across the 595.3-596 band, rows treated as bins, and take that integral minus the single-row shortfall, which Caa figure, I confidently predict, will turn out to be -0.7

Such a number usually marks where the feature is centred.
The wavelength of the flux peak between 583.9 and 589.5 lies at 584.939 nm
